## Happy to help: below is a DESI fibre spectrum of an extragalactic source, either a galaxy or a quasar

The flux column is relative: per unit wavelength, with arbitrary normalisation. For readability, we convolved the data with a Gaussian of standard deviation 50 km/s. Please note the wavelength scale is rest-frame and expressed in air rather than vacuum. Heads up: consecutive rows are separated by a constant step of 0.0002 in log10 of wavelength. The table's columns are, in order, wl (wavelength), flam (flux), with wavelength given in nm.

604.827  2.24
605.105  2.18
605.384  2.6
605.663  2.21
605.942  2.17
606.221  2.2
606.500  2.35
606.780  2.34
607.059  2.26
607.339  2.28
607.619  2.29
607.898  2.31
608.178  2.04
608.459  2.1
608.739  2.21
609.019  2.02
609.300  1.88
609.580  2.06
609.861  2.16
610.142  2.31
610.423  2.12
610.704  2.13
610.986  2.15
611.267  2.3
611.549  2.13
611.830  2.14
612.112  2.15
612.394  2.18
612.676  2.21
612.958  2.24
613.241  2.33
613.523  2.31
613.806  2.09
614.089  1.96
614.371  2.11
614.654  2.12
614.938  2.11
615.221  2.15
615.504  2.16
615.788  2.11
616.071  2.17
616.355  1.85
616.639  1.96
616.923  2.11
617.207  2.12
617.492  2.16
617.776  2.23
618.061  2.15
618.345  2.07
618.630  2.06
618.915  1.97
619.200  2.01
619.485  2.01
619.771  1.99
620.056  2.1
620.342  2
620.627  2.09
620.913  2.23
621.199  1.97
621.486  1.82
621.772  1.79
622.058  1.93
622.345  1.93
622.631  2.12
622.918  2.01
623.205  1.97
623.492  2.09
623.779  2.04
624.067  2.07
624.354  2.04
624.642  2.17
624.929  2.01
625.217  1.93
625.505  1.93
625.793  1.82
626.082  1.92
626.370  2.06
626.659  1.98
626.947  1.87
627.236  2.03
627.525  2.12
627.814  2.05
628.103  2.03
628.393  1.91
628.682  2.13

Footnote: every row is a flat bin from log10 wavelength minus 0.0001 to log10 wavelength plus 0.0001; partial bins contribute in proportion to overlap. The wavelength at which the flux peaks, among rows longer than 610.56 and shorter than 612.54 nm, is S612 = 611.267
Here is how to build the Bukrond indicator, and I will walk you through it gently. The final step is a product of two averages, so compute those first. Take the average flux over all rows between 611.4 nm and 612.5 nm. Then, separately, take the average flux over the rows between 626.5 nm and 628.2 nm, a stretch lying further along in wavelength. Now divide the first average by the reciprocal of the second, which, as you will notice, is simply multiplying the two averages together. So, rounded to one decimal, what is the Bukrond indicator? 4.3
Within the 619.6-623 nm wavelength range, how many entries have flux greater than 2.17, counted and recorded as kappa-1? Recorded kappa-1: 1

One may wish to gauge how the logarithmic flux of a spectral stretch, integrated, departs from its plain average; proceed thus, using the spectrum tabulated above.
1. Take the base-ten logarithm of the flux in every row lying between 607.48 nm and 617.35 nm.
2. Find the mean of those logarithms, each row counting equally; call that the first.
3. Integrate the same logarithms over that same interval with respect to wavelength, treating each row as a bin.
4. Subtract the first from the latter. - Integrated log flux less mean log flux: 2.92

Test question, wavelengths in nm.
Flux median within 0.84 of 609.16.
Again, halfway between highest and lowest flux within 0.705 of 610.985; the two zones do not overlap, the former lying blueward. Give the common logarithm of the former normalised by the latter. -0.03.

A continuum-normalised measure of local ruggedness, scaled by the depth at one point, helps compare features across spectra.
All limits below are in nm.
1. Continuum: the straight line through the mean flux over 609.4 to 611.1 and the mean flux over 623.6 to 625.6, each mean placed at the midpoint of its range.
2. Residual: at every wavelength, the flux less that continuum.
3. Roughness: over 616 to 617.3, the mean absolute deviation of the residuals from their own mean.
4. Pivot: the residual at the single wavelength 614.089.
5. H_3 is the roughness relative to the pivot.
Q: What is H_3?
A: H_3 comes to -1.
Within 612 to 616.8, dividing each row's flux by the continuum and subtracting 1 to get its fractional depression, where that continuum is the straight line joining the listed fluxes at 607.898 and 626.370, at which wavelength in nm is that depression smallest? 616.355 nm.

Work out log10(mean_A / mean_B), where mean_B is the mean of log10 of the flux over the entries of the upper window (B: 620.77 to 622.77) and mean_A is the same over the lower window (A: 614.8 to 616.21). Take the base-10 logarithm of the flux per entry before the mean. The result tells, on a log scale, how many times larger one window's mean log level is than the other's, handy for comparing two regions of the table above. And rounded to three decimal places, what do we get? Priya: 0.052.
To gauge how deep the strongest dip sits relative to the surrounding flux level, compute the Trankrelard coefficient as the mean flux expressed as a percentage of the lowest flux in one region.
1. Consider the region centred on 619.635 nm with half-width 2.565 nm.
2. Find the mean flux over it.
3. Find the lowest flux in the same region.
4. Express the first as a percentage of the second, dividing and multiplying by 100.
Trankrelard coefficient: 114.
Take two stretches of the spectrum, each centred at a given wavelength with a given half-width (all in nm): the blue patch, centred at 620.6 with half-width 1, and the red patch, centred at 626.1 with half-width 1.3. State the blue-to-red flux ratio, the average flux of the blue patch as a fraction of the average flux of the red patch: 1.04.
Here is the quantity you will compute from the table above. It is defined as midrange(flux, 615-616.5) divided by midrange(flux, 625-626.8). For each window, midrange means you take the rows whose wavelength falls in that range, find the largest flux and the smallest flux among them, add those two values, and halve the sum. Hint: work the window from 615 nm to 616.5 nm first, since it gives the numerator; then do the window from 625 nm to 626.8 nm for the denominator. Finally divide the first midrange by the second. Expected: 1.036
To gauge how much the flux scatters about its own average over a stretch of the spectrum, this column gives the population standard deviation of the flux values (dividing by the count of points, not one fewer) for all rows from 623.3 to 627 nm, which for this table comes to 0.094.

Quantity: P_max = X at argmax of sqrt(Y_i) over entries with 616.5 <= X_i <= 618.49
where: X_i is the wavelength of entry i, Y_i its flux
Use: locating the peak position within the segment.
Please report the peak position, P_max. 617.776 nm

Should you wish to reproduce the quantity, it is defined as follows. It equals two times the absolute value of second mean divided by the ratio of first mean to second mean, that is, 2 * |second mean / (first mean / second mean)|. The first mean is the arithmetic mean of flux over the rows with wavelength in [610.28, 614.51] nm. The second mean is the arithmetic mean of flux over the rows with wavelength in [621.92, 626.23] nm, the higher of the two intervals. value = 3.68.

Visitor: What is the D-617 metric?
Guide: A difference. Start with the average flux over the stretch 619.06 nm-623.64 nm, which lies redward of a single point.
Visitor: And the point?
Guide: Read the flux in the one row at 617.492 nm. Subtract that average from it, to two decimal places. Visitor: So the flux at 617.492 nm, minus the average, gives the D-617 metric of 0.16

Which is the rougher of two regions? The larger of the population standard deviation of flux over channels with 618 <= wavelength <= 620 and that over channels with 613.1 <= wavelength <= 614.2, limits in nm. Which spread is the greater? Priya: 0.155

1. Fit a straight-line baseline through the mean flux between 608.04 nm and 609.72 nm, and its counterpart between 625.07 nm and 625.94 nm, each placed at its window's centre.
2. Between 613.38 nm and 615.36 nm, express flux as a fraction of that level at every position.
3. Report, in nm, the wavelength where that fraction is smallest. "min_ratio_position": 614.089 nm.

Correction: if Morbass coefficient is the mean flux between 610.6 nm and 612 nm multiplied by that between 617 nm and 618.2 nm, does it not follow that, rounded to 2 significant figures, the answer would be 4.7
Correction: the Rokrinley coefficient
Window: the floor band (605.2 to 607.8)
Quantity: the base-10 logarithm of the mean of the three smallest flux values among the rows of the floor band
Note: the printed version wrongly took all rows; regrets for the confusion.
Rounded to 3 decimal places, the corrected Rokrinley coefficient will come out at 0.341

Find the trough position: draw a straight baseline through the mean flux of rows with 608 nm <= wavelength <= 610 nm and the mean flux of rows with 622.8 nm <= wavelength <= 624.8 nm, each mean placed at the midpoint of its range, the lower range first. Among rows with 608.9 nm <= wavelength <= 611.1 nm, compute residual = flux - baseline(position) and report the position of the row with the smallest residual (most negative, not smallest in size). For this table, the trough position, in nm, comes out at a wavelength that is 609.300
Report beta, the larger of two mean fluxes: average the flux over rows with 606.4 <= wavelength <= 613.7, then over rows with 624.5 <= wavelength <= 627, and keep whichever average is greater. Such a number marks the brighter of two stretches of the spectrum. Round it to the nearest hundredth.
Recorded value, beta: 2.19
